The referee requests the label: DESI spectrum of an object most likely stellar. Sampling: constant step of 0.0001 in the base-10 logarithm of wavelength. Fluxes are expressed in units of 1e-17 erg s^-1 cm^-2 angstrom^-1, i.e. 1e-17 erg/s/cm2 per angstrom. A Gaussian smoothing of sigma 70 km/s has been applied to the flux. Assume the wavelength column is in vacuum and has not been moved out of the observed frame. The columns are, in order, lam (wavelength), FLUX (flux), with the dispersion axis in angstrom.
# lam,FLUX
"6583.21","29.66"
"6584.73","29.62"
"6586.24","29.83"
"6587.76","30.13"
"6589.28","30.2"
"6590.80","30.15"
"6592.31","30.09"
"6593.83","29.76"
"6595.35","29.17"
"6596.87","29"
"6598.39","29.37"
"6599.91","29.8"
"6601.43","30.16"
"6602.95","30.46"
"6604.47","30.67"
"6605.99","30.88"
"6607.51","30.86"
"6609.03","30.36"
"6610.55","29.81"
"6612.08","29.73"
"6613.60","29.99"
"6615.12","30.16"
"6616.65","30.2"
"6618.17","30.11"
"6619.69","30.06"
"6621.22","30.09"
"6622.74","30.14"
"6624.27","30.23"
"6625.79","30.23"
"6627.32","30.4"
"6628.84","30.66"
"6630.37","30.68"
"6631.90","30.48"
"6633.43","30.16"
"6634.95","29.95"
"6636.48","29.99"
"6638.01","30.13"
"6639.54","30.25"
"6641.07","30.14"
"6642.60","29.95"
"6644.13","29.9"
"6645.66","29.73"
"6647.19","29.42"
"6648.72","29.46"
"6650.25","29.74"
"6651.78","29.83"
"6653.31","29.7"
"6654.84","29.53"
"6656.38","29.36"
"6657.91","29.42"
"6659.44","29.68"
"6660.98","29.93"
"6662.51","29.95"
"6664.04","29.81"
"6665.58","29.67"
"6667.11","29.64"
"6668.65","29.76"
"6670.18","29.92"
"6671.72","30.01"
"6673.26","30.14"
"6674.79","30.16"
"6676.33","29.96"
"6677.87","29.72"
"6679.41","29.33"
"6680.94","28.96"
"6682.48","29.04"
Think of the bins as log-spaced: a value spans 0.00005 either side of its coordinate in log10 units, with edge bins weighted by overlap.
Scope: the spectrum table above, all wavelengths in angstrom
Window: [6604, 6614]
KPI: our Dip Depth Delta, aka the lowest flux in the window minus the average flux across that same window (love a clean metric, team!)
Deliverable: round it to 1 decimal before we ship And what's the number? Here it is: -0.6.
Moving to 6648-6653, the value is -0.2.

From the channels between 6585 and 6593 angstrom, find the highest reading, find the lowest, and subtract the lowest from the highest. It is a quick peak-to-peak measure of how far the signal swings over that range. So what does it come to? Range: 0.37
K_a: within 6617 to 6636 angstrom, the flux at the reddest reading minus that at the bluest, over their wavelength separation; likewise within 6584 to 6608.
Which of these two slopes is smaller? -0.010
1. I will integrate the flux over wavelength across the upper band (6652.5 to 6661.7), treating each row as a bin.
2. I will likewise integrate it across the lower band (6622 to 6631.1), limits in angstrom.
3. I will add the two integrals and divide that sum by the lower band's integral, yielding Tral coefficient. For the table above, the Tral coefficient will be 1.98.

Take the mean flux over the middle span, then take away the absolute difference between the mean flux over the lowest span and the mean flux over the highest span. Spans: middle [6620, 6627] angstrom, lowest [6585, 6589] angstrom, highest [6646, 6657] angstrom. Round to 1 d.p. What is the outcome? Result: 29.8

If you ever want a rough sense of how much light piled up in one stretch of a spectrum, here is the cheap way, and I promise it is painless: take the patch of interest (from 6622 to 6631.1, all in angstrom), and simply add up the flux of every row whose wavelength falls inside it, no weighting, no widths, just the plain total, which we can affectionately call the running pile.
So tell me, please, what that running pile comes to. 182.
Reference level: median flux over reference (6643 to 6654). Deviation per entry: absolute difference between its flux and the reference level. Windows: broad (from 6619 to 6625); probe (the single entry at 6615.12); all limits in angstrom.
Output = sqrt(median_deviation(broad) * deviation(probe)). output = 0.41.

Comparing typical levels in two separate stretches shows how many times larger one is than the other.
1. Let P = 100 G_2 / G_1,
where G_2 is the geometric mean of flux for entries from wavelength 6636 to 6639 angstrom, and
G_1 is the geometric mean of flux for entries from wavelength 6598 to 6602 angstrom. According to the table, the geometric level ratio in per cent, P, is 101.0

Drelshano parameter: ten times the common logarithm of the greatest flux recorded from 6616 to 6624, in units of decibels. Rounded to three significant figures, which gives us 14.8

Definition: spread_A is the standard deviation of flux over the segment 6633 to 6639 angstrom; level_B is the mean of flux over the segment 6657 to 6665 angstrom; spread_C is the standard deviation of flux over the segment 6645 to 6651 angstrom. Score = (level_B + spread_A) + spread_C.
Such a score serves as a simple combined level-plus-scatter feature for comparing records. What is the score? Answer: 30.0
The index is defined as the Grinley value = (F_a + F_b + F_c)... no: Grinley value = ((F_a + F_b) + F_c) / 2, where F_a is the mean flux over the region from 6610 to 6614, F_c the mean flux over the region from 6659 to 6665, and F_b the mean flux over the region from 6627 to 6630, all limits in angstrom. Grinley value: 45.1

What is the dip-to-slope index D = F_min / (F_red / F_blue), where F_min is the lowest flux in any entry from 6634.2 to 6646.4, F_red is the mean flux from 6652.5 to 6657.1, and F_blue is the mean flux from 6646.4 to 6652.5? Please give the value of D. 29.8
